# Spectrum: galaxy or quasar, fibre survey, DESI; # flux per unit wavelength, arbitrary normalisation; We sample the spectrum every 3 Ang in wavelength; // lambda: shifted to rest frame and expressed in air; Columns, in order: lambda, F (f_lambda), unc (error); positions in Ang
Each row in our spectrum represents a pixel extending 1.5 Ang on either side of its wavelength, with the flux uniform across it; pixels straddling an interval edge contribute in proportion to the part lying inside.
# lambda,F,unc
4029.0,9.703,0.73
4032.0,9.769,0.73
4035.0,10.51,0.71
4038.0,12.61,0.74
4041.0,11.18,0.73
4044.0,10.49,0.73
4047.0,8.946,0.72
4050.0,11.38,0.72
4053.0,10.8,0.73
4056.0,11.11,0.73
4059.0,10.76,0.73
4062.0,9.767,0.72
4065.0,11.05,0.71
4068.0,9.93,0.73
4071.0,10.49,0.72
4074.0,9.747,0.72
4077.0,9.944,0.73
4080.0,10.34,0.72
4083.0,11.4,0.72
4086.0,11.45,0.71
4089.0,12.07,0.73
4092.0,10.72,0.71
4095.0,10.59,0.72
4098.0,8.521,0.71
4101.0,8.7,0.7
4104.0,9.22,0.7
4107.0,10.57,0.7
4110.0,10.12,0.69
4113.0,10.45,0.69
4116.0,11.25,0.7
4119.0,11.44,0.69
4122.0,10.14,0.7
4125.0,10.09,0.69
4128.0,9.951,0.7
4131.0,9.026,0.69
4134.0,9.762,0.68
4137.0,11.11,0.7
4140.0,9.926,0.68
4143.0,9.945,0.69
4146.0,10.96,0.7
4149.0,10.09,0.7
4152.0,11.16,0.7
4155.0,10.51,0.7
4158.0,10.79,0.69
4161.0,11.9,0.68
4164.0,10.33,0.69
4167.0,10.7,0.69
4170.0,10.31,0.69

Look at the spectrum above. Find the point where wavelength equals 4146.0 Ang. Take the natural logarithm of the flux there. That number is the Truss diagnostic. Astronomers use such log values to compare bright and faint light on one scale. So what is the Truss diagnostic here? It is 2.39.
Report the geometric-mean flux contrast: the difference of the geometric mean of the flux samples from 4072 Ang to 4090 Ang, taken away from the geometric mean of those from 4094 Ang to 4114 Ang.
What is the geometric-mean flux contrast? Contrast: -1.1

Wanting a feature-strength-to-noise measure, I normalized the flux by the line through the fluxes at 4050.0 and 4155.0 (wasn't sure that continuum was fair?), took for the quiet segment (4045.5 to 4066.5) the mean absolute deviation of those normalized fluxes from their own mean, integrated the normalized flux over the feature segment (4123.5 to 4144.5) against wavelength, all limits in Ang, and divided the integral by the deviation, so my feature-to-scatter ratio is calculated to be 325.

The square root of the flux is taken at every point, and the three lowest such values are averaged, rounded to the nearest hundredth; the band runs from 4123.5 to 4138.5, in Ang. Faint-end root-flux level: 3.09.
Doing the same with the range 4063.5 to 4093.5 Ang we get 3.14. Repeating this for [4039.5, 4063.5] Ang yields 3.12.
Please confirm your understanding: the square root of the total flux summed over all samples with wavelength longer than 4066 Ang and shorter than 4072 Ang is 4.52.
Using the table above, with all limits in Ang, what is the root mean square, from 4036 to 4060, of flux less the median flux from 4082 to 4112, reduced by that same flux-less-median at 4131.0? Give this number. 2.6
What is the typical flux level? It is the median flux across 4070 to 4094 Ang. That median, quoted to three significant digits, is 10.6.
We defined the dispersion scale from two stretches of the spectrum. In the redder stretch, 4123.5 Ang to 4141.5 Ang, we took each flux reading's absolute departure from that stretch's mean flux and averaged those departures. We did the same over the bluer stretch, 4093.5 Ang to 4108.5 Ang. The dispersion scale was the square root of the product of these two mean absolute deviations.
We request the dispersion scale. 0.59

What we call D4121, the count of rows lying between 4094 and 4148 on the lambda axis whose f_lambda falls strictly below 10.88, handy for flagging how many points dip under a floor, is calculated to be 14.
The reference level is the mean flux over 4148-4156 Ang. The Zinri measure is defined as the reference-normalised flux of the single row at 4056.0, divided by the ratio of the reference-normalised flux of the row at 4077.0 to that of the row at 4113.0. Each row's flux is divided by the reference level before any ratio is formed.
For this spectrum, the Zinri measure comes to 1.1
